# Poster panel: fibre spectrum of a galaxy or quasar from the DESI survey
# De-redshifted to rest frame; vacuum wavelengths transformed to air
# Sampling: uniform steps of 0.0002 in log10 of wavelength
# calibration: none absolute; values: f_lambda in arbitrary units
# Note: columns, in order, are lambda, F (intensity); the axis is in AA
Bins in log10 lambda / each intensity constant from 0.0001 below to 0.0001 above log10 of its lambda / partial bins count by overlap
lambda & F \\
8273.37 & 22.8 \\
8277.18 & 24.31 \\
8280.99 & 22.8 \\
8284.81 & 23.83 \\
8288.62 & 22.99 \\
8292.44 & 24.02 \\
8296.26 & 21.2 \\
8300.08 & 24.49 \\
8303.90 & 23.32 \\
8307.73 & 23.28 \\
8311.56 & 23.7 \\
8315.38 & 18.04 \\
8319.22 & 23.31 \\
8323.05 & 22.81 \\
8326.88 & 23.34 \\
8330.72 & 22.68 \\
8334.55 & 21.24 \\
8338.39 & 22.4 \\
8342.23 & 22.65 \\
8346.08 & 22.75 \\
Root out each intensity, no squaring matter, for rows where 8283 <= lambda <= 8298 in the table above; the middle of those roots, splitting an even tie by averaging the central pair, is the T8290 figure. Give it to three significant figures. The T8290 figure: 4.84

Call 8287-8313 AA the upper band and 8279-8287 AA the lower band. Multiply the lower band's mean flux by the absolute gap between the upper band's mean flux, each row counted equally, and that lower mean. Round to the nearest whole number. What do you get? 1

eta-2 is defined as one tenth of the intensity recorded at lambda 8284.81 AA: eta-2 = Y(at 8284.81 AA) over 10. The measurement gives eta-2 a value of 2.38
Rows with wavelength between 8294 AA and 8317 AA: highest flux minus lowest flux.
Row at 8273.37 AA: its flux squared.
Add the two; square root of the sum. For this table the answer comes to 22.9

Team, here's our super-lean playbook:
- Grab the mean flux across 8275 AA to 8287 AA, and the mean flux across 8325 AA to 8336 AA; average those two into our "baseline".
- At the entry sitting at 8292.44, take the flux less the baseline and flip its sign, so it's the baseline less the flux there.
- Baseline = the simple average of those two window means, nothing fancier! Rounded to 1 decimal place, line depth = -1.0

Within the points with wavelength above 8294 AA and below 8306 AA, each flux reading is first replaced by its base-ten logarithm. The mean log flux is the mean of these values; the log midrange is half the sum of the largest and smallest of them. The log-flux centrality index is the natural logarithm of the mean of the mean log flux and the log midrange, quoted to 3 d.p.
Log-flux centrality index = 0.307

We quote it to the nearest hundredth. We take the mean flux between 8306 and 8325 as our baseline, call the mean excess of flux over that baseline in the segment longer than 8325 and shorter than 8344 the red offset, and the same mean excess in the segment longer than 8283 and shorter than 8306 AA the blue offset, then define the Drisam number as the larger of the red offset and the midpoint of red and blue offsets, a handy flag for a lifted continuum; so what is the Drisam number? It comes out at 0.66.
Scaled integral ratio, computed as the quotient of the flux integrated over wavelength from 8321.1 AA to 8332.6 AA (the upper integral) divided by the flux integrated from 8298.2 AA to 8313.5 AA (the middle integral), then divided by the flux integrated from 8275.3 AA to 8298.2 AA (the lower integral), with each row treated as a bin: 0.0014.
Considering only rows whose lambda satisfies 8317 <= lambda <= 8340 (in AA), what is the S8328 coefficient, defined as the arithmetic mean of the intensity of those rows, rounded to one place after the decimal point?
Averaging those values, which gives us 22.6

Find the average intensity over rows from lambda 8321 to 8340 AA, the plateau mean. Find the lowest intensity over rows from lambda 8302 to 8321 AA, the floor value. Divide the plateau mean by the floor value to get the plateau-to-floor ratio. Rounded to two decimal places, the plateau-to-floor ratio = 1.25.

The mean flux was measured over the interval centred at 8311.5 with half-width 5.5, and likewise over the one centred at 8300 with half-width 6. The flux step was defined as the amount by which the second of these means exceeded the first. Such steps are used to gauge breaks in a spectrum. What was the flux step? 1.3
